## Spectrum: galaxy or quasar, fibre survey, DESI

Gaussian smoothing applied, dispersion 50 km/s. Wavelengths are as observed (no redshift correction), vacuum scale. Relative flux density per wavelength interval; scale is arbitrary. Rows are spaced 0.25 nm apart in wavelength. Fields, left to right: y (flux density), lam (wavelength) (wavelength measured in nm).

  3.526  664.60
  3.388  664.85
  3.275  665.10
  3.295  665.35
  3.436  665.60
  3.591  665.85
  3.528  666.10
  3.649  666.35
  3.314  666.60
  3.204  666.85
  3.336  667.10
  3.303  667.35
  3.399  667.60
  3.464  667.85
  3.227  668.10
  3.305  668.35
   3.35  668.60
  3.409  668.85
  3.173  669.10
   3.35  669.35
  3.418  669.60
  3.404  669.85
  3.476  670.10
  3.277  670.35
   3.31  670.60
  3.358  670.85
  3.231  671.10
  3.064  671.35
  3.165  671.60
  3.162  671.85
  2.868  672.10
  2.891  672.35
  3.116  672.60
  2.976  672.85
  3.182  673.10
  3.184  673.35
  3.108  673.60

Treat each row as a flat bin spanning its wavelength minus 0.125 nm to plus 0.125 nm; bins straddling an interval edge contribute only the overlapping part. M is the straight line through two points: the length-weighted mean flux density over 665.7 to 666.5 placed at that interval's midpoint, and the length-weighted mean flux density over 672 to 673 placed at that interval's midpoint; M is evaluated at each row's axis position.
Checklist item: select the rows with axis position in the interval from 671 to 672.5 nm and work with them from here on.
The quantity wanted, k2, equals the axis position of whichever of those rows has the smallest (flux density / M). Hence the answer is 672.10 nm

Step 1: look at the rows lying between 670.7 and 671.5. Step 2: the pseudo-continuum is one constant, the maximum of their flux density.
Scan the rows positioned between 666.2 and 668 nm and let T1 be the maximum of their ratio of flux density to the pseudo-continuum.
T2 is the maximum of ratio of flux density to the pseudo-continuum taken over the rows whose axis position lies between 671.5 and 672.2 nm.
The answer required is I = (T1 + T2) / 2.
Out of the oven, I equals 1.01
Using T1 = 1.09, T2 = 0.94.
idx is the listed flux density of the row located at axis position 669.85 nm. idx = 3.404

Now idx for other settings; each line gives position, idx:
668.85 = 3.409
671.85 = 3.162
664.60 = 3.526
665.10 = 3.275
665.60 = 3.436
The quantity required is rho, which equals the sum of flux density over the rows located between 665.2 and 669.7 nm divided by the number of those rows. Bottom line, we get 3.38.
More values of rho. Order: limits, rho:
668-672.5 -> 3.25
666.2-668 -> 3.38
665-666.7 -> 3.44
